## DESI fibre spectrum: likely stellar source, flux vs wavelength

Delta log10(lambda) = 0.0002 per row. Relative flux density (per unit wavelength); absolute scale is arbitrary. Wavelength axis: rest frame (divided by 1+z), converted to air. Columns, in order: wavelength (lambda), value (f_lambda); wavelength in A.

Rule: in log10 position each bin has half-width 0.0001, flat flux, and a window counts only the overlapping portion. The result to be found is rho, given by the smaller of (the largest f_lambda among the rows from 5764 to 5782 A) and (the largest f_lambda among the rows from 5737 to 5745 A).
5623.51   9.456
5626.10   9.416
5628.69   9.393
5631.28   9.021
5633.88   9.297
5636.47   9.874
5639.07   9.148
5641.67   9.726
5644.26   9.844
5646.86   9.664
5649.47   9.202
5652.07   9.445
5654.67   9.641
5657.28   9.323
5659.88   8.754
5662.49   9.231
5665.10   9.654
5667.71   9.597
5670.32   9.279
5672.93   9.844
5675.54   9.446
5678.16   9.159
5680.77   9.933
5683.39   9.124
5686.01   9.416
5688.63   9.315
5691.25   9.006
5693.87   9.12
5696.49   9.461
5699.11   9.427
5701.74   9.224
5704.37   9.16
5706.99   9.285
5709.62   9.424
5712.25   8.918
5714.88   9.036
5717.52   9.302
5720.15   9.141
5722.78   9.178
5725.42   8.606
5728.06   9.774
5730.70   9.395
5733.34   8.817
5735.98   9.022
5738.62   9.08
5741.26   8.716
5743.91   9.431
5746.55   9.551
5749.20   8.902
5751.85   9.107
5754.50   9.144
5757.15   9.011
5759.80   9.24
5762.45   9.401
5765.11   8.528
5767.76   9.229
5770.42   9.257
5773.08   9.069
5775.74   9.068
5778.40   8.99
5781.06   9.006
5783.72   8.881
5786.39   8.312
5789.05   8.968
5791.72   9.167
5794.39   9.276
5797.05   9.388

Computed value 9.26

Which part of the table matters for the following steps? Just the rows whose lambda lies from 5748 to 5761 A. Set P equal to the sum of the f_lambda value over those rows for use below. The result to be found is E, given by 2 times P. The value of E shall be 91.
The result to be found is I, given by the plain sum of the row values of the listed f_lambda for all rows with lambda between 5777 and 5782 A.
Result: 18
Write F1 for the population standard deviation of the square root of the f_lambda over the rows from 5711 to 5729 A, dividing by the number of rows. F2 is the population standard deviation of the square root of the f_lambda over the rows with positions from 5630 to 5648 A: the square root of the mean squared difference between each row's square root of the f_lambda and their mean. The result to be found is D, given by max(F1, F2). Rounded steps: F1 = 0.055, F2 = 0.053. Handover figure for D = 0.055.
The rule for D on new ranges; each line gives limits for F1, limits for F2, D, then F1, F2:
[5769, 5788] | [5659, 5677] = 0.054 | 0.047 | 0.054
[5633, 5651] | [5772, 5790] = 0.047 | 0.047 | 0.042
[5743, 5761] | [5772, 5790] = 0.042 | 0.035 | 0.042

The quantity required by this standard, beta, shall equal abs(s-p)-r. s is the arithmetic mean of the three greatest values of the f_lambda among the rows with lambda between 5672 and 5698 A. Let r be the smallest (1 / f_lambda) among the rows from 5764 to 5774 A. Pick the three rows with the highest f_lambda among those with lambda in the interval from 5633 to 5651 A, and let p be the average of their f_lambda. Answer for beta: -0.04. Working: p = 9.8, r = 0.108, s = 9.75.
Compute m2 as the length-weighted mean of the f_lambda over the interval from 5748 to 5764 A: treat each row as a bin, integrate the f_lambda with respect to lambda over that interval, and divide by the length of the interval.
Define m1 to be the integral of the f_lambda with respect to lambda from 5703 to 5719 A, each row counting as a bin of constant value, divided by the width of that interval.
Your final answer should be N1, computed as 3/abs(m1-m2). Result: 50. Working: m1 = 9.2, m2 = 9.13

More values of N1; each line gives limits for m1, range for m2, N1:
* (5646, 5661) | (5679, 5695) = 177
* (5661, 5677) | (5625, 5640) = 23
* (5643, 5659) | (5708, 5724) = 9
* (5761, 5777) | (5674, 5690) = 10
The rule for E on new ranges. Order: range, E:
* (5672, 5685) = 95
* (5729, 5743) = 90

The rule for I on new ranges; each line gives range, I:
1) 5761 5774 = 45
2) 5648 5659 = 38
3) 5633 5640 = 28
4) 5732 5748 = 55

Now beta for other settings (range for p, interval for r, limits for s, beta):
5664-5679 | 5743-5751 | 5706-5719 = 0.26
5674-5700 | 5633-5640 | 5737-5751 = 0.16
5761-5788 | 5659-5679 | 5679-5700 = 0.21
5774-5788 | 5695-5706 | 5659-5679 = 0.57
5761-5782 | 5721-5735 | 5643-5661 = 0.32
